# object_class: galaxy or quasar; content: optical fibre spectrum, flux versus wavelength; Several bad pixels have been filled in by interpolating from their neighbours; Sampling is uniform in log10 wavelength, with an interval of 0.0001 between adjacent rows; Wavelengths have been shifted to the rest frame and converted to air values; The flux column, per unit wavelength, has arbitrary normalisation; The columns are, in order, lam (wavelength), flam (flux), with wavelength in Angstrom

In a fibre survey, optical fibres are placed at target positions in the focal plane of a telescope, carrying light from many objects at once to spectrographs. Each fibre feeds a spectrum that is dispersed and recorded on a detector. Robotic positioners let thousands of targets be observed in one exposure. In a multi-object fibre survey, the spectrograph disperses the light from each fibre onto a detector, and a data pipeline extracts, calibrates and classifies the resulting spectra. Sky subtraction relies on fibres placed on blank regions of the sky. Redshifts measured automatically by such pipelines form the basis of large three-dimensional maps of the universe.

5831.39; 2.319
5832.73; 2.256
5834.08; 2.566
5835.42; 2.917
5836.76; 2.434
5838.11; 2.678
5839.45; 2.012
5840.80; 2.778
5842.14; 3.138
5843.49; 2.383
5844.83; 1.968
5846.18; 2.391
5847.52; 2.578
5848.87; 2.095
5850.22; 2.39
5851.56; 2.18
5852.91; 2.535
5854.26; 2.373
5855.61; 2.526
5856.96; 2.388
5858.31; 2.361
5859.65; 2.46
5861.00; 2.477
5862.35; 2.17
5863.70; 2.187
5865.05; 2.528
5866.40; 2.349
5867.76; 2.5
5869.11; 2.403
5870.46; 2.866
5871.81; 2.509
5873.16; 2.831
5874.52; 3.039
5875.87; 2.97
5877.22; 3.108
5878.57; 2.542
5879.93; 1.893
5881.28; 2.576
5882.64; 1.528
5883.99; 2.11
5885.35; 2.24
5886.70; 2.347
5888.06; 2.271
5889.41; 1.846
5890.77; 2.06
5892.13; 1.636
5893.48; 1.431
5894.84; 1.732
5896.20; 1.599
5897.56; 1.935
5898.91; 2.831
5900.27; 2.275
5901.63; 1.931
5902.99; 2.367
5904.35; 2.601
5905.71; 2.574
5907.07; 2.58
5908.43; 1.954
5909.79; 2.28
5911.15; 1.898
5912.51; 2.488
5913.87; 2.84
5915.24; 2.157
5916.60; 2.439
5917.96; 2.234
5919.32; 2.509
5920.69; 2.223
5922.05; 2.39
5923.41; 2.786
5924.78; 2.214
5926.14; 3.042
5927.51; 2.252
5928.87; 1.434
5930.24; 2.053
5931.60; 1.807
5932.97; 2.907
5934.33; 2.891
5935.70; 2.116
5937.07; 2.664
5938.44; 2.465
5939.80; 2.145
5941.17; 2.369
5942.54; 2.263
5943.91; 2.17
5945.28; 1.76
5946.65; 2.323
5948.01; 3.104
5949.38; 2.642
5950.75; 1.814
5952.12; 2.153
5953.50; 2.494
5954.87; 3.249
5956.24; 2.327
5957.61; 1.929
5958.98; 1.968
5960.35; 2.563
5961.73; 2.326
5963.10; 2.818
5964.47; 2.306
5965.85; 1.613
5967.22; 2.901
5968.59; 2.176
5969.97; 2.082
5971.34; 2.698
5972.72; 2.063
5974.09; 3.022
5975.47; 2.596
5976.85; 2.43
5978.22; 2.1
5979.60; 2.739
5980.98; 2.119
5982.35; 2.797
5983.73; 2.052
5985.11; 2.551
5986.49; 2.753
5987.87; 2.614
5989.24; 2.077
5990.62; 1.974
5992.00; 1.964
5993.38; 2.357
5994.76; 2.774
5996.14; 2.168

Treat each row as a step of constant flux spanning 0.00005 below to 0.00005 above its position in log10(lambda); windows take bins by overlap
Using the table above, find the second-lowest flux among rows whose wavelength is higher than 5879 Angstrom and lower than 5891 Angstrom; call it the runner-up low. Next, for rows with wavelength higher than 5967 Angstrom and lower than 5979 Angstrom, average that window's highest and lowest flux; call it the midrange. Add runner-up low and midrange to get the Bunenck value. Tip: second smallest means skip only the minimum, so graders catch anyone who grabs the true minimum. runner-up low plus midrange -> 4.39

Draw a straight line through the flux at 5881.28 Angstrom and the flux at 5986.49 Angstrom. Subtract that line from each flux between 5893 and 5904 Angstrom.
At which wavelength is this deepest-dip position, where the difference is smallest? 5893.48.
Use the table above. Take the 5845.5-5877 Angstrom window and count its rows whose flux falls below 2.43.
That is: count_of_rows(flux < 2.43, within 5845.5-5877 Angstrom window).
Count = 11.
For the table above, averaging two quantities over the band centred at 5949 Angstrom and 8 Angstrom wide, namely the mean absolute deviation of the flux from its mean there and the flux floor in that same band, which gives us 1.08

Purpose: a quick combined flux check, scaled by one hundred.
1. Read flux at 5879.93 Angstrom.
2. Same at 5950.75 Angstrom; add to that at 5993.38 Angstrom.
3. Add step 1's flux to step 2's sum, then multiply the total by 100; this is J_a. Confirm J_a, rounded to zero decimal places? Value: 606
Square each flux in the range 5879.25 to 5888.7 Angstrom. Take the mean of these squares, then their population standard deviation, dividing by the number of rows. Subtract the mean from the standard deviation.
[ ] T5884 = -3.4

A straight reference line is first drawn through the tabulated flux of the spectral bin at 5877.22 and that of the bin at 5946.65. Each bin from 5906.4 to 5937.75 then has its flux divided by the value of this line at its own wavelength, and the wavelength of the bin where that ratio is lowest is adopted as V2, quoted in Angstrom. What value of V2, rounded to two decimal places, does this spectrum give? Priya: 5928.87 Angstrom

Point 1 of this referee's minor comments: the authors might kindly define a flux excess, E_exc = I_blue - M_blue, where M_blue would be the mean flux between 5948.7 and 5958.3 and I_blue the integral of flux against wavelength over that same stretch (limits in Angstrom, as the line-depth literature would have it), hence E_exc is 20.4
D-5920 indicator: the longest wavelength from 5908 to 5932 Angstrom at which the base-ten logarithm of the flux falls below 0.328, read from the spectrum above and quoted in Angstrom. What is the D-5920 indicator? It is 5931.60 Angstrom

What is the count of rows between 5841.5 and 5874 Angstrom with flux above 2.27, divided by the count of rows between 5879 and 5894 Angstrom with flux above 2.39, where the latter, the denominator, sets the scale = 19.0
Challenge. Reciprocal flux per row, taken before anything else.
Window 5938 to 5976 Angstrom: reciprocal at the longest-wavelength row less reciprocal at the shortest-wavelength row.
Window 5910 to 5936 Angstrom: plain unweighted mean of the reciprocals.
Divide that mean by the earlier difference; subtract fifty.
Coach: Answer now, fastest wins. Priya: -71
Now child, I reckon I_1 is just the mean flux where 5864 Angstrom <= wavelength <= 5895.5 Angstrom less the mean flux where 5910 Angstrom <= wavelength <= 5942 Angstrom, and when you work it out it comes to -0.044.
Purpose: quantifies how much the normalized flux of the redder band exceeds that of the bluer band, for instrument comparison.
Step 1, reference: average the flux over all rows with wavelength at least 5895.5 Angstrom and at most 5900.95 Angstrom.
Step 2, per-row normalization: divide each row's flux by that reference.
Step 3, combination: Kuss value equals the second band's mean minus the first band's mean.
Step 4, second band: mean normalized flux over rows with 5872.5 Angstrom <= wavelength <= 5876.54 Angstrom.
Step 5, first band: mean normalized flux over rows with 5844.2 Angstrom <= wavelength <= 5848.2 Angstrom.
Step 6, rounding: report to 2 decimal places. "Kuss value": 0.29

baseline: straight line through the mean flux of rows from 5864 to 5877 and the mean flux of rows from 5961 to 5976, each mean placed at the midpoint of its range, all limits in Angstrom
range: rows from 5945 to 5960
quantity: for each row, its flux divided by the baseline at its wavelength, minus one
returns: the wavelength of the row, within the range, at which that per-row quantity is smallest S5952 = 5945.28 Angstrom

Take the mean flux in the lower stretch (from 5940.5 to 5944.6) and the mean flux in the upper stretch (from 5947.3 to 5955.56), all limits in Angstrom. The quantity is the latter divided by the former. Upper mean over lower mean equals 1.14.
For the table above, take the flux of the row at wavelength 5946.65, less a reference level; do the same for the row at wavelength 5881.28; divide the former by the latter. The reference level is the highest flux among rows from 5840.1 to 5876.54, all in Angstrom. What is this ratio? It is 1.5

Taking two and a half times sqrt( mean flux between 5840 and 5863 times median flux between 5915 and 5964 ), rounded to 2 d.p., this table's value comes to 5.93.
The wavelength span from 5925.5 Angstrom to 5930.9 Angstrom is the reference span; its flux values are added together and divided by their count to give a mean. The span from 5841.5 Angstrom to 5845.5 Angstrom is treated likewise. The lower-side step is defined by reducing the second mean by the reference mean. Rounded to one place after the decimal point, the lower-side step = 0.3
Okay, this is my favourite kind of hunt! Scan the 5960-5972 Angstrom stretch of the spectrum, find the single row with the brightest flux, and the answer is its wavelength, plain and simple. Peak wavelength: 5967.22 Angstrom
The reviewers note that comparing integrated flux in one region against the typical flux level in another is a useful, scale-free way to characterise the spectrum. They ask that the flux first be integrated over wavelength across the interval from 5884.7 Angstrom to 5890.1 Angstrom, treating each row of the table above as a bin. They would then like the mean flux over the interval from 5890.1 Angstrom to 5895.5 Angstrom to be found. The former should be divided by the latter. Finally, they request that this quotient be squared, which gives 47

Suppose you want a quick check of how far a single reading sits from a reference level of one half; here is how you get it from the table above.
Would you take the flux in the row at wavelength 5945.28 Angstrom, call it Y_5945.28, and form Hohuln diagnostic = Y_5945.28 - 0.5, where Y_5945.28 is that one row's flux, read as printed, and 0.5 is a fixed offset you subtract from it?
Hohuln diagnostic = 1.26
